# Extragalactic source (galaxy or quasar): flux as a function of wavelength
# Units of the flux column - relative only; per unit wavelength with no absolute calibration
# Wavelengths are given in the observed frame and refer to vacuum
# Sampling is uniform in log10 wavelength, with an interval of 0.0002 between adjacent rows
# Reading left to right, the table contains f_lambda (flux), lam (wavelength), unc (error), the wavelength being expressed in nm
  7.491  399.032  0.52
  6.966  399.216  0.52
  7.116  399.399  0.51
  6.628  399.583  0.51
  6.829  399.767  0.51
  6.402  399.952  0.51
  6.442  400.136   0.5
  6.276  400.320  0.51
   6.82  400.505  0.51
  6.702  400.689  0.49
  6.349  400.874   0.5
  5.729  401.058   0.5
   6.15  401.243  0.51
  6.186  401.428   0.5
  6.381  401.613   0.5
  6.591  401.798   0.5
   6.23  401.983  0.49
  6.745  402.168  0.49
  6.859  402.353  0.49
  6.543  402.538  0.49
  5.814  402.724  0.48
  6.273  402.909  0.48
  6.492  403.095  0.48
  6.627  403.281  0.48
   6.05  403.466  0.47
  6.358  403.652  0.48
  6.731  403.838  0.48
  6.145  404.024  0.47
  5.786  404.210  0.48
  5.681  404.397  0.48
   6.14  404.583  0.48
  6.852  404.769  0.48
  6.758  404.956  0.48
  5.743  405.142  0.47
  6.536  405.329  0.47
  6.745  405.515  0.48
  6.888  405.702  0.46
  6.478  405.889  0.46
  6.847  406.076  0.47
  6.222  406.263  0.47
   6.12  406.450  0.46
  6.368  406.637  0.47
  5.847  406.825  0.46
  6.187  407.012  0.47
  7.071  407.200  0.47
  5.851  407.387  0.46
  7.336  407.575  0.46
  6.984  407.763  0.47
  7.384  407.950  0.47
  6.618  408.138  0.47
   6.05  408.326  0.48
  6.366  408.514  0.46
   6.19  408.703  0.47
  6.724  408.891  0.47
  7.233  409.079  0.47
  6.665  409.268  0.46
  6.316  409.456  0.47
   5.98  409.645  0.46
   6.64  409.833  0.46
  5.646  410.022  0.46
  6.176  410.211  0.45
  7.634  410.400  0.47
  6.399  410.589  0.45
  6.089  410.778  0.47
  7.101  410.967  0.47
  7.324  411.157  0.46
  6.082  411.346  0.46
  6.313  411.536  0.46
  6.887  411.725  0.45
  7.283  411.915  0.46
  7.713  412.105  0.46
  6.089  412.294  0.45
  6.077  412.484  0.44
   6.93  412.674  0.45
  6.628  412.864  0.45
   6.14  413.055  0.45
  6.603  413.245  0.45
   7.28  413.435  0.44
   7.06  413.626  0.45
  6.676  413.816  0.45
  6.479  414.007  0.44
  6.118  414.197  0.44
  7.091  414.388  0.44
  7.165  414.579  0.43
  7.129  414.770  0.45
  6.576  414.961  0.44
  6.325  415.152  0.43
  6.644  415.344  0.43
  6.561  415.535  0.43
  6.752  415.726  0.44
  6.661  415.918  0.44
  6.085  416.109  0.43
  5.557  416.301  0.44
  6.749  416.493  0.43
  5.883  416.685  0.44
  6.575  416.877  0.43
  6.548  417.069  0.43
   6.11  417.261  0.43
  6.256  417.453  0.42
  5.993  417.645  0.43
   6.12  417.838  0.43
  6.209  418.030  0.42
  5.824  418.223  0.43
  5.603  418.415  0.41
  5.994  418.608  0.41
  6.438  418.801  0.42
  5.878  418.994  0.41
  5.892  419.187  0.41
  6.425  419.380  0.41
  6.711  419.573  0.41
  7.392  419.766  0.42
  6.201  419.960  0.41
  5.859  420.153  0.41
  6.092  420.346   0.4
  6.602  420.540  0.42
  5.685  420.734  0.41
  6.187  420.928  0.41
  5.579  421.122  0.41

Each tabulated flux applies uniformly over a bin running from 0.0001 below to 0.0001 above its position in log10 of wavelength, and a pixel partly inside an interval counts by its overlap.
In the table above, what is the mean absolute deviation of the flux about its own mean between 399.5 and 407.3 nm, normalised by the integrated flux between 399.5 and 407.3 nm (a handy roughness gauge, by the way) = 0.006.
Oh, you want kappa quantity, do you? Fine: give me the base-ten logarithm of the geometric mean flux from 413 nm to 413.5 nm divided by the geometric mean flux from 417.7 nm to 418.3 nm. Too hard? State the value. 0.042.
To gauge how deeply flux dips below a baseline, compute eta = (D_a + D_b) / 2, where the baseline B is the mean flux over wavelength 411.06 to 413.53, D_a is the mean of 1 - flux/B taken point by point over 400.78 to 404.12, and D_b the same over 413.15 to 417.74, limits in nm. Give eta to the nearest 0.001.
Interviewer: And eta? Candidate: 0.041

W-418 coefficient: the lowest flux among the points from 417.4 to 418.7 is 5.603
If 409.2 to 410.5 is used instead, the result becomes 5.646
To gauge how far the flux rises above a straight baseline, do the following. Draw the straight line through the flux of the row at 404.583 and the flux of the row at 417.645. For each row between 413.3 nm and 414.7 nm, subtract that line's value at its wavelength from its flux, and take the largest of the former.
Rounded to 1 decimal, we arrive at 1.2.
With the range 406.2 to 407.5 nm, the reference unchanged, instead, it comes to 1.0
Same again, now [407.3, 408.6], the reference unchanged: 1.3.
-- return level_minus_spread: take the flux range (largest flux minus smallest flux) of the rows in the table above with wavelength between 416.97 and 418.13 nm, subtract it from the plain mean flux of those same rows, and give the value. 5.7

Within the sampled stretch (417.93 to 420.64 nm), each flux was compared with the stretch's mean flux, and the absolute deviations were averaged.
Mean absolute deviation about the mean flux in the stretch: 0.35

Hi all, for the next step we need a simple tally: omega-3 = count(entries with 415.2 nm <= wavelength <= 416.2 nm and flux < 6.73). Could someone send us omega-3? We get 4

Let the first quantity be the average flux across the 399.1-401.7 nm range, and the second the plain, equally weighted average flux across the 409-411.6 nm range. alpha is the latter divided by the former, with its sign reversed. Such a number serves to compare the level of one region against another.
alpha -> -1.01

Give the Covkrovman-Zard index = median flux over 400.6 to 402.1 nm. 6.29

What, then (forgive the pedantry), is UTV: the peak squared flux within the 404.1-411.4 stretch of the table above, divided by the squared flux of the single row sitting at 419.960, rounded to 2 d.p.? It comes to 1.52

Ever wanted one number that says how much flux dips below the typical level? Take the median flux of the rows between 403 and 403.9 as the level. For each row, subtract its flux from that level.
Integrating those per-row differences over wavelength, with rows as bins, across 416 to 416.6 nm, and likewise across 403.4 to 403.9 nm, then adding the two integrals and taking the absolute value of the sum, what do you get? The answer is 0.27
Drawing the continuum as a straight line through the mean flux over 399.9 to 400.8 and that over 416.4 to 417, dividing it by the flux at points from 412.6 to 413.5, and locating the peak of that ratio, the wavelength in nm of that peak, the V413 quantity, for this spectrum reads 413.055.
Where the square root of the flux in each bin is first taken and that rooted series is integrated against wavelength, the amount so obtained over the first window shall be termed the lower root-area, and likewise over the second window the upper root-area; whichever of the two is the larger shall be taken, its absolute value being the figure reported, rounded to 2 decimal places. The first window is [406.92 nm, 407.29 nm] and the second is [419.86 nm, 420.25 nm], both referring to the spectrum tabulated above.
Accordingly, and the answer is 0.96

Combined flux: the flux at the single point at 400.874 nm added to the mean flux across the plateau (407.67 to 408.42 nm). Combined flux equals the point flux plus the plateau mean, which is 13.1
